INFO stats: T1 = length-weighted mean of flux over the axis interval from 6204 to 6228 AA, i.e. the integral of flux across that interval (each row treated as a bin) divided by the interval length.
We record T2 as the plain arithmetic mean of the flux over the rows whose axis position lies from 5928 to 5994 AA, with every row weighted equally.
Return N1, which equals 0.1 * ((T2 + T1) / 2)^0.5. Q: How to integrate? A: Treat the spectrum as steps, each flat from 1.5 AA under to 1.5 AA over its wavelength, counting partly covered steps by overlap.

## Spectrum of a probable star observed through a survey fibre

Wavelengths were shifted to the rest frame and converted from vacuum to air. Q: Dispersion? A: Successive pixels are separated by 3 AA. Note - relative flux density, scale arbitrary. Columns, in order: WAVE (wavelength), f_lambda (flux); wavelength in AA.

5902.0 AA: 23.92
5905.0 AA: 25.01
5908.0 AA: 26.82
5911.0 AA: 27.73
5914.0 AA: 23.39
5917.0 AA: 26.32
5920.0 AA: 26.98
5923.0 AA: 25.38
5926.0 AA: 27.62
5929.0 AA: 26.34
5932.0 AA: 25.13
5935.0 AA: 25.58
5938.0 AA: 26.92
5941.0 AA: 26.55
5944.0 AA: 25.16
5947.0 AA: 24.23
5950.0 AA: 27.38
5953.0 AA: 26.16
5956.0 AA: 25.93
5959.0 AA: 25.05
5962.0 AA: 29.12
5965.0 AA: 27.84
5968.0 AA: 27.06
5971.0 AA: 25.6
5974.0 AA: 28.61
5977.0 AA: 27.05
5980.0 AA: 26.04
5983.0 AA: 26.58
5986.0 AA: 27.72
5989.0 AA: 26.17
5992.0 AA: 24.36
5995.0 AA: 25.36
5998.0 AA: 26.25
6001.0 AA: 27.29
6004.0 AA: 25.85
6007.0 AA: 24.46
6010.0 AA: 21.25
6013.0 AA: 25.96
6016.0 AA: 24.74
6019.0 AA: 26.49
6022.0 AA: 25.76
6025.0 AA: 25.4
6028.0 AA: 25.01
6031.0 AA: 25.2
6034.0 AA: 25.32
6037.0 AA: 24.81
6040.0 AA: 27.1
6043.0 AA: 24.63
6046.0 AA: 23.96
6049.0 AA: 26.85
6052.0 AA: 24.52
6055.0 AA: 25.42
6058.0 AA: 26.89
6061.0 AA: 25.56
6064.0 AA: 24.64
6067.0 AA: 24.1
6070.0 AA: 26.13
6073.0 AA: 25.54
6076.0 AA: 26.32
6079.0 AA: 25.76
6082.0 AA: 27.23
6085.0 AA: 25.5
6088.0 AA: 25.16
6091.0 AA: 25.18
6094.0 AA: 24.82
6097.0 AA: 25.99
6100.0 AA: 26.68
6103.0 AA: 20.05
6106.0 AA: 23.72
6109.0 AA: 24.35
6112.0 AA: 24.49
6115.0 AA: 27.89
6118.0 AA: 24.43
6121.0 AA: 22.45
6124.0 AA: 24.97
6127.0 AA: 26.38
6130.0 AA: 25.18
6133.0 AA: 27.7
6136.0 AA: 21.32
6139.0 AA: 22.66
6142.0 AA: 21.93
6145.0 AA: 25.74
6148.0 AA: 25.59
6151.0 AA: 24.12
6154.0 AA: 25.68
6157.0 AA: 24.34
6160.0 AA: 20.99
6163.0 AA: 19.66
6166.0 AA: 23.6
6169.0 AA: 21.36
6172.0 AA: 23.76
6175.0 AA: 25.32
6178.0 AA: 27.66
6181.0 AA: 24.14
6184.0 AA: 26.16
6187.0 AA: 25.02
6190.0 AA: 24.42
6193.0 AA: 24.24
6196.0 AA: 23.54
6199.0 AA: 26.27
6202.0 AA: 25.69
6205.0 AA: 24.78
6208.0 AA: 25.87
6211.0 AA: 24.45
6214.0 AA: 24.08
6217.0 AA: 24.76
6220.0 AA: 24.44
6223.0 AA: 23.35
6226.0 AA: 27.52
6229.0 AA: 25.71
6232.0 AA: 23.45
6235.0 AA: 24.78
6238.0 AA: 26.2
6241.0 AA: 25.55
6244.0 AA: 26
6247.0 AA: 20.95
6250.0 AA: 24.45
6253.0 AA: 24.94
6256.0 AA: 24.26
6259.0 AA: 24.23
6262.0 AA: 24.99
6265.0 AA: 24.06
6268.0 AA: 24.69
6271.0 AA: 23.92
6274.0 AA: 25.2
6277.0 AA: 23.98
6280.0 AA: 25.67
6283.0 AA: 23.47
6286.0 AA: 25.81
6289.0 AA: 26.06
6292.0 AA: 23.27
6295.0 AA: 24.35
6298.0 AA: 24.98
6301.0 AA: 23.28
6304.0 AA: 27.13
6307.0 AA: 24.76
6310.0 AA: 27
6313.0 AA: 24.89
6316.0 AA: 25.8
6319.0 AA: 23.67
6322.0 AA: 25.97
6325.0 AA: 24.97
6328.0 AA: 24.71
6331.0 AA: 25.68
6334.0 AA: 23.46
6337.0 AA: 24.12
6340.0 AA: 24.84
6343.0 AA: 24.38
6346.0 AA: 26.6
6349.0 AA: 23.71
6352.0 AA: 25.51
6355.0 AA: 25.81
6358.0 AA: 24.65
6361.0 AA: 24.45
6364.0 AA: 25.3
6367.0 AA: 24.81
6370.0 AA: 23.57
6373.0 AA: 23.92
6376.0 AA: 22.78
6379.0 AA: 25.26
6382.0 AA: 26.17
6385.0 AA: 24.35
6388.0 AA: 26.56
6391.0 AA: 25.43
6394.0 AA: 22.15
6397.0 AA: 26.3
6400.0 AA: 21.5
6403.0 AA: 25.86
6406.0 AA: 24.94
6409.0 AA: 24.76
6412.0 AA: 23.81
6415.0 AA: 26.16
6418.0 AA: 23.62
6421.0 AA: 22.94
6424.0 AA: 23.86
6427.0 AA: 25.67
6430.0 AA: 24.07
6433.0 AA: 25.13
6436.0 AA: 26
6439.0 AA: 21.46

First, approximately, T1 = 24.9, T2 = 26.4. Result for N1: 0.507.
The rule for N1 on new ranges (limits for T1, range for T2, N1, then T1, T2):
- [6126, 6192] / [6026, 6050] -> 0.498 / 24.2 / 25.4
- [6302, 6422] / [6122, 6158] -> 0.497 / 24.8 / 24.6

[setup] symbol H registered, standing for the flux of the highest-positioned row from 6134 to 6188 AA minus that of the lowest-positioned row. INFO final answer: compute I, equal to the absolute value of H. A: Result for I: 3.7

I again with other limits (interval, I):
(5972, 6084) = 1.4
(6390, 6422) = 2.5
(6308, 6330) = 2.3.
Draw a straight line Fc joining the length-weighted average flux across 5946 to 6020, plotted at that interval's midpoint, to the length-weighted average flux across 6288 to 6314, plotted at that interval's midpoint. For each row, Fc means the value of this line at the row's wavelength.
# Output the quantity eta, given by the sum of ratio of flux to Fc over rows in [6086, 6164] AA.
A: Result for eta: 24.6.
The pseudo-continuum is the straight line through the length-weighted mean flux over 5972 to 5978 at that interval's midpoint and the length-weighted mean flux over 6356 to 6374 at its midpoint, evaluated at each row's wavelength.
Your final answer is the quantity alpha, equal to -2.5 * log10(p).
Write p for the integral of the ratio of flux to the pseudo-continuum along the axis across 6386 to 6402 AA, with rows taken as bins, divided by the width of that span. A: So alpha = -0.007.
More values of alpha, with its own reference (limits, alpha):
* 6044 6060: 0.065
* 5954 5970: 0.035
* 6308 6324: -0.023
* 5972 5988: 0.022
